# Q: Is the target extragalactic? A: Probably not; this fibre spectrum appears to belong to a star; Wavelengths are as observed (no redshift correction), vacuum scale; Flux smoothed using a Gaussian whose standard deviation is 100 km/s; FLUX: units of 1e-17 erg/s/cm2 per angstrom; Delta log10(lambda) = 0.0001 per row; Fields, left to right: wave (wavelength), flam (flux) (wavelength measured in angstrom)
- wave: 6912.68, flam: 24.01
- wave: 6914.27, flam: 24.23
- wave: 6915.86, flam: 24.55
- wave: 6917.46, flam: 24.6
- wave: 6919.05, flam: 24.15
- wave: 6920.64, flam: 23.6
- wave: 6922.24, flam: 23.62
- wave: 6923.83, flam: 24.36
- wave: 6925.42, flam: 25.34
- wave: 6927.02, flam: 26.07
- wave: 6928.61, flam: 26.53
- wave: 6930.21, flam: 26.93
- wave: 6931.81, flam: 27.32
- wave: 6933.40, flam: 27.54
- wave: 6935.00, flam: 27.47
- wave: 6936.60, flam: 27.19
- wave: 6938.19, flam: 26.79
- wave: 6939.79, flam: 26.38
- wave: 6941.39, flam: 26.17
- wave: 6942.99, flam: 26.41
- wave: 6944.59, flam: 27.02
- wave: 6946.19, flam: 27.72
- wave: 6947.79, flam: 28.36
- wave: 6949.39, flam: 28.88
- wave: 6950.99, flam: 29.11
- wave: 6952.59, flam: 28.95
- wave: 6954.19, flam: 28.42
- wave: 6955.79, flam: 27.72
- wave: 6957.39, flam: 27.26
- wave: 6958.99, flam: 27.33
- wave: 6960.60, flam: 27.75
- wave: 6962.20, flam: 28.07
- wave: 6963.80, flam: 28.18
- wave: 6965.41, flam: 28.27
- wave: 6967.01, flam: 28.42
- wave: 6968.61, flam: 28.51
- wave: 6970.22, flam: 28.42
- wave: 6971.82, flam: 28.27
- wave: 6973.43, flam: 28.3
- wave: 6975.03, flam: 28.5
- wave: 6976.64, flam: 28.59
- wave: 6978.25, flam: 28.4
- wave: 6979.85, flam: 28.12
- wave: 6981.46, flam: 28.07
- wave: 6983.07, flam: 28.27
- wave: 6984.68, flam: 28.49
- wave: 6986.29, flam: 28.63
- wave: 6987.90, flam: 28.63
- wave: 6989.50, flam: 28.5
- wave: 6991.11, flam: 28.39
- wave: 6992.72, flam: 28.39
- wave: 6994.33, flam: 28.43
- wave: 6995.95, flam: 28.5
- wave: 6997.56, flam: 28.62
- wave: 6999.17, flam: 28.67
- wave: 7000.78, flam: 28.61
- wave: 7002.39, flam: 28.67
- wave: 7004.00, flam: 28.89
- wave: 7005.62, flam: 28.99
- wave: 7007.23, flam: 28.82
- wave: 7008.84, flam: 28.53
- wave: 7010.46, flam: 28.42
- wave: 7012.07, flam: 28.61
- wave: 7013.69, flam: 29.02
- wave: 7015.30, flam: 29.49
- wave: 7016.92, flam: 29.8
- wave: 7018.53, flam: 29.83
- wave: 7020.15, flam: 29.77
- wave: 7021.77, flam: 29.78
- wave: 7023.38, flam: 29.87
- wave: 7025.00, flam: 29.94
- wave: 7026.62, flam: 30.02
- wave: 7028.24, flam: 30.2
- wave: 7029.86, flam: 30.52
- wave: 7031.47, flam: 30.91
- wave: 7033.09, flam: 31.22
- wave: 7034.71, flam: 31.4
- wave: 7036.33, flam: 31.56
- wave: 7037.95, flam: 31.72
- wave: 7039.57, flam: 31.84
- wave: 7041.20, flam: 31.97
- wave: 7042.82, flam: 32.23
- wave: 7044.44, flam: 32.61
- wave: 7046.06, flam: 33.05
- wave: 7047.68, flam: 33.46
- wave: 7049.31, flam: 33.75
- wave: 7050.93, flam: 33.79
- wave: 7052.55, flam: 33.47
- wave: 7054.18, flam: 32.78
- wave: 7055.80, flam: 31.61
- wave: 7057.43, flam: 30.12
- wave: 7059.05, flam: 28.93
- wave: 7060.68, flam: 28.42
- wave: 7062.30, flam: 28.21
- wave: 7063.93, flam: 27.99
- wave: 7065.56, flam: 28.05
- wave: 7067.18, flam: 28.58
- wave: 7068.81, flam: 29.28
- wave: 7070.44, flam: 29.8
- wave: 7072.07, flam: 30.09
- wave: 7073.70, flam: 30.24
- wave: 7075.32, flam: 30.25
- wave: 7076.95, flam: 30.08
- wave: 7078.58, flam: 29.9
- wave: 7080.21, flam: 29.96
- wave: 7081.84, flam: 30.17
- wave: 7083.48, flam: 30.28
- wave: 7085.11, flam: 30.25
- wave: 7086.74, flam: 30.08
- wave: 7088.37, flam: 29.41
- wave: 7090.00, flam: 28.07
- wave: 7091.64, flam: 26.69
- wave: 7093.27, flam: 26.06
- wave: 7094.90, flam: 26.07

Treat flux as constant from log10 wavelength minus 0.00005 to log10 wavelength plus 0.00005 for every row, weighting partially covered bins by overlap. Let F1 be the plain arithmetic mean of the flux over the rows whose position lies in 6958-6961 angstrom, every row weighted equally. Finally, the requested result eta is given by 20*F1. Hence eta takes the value 551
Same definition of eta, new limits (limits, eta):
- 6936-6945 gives 533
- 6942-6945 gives 534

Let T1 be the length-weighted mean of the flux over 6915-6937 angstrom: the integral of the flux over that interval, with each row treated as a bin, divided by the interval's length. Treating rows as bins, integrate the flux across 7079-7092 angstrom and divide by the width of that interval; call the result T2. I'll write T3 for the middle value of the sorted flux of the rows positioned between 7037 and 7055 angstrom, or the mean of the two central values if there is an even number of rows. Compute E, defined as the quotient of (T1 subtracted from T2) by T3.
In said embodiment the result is 0.12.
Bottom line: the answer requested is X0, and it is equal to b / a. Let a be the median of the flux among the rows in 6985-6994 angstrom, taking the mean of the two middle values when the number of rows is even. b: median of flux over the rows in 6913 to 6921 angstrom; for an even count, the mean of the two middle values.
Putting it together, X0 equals 0.85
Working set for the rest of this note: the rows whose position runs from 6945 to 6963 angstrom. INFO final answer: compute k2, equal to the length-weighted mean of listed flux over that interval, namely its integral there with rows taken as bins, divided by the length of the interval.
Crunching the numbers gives 28.1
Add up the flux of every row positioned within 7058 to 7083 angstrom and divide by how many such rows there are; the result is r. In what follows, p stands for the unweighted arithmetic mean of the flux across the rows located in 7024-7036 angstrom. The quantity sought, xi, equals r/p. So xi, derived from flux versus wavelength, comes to 0.96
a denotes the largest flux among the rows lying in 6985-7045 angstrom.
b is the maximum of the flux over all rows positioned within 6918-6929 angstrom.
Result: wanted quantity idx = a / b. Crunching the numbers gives 1.23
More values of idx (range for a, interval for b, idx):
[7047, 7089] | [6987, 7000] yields 1.18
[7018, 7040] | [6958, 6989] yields 1.11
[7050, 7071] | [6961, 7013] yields 1.17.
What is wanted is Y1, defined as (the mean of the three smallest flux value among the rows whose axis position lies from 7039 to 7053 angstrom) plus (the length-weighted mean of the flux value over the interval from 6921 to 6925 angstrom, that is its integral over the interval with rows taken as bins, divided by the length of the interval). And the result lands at 56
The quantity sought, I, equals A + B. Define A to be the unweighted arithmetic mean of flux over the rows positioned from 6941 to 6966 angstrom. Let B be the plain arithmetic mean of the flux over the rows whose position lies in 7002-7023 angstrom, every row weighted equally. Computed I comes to 57.0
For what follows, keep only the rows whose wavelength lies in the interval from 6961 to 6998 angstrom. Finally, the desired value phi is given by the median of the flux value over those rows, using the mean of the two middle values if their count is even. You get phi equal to 28.4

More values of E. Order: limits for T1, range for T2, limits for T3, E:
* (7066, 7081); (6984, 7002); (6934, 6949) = -0.05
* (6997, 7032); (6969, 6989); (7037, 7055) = -0.03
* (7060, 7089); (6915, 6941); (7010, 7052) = -0.12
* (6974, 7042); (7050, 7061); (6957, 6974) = 0.07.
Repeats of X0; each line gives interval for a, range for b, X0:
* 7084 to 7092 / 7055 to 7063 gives 0.98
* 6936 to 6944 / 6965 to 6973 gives 1.08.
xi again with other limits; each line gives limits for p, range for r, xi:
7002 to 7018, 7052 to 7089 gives 1.03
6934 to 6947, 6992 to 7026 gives 1.08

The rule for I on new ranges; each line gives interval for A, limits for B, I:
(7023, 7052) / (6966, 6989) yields 60.1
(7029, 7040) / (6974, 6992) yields 59.7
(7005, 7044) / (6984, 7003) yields 58.7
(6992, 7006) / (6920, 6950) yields 55.2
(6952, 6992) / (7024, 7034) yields 58.7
